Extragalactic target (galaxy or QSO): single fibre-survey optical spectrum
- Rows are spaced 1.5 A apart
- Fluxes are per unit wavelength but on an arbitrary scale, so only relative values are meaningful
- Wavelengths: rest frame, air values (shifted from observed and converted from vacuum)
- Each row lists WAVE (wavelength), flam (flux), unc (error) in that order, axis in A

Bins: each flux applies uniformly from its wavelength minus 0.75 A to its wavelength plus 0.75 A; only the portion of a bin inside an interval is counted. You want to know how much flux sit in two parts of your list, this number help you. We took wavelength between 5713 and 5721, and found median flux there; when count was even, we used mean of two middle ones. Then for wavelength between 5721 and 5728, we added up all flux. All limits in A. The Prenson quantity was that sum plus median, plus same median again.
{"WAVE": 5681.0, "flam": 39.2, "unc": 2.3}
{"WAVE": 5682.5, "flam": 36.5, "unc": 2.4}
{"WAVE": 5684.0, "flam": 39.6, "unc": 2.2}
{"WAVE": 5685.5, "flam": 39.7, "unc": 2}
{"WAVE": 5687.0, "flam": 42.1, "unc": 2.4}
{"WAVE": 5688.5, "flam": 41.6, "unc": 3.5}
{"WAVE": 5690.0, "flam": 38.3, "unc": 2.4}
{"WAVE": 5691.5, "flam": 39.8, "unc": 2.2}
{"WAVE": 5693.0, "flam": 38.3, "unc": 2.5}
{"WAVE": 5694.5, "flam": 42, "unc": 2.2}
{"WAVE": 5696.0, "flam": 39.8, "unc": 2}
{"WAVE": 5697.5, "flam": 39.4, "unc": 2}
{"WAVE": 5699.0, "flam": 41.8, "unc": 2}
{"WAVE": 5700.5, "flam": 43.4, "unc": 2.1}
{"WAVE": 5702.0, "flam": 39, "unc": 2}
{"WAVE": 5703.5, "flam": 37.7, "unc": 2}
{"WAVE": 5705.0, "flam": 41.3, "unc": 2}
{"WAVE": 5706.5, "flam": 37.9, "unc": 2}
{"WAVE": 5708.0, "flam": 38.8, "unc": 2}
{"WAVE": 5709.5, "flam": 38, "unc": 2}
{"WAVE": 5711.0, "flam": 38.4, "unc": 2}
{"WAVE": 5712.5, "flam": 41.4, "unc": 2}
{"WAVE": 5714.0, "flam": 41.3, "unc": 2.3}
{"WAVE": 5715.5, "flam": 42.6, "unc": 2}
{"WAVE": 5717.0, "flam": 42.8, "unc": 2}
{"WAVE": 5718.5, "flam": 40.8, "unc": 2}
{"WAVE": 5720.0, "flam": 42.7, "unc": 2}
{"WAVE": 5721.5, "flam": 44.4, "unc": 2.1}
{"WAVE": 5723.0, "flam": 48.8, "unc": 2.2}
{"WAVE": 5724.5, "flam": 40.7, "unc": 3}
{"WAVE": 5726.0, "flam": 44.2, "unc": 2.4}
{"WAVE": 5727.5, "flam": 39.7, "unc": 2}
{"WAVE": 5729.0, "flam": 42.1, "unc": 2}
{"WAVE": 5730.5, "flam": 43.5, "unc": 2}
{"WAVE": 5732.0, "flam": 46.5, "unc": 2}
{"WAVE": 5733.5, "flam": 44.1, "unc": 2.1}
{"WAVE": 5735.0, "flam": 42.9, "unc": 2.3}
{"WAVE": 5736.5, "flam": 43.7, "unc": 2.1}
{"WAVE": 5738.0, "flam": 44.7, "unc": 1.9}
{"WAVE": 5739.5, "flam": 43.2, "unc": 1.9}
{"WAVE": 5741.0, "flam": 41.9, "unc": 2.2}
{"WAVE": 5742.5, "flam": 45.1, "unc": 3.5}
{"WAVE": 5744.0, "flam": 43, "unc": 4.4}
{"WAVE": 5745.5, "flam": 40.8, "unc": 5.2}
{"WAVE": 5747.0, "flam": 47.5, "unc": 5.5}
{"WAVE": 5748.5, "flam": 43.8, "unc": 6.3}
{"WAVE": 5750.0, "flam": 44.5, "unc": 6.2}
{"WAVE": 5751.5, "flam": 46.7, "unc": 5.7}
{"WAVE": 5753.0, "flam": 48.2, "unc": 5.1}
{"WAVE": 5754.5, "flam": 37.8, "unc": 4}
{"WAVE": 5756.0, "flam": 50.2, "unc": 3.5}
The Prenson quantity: 303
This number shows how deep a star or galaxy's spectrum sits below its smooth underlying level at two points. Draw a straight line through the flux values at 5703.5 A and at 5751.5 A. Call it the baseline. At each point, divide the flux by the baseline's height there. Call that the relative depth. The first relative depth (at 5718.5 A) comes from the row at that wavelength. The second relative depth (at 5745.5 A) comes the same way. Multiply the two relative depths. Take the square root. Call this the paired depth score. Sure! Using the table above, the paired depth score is 0.95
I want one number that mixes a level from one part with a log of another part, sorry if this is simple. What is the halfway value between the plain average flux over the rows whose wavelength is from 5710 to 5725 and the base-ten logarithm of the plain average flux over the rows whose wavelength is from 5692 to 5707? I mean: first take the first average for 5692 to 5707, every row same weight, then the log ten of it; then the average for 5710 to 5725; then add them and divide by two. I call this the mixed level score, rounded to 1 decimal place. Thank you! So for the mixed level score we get 22.0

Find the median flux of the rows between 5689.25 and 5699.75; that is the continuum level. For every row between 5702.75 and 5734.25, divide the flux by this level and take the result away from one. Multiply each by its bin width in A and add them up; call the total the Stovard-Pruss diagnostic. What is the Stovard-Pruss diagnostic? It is -1.6 A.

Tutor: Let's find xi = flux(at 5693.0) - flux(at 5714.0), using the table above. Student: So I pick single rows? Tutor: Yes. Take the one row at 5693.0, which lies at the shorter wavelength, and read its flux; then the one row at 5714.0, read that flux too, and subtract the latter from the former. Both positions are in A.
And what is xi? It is -3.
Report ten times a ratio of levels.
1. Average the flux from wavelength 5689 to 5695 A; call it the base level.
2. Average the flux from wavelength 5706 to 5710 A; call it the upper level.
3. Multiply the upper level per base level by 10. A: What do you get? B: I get 9.7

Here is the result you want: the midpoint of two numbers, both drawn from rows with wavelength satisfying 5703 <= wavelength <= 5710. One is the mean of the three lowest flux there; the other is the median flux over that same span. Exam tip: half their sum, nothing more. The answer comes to 37.9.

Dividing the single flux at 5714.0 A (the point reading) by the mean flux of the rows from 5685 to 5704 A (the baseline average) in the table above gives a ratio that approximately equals 1.03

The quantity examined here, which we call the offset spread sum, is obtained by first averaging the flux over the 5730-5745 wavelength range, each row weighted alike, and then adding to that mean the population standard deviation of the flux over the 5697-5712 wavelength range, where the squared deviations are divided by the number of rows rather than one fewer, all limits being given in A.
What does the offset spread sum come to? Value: 45.7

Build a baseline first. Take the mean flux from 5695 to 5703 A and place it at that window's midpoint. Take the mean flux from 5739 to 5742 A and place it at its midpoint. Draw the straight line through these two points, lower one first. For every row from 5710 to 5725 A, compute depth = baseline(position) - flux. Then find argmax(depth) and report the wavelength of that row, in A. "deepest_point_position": 5711.0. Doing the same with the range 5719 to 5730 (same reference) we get 5727.5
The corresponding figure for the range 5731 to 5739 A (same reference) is 5735.0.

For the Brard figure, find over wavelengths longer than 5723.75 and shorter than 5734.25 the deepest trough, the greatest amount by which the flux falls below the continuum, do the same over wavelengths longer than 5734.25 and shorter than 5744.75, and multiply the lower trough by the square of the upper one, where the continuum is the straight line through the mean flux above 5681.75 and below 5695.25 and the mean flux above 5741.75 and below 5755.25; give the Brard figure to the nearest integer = 9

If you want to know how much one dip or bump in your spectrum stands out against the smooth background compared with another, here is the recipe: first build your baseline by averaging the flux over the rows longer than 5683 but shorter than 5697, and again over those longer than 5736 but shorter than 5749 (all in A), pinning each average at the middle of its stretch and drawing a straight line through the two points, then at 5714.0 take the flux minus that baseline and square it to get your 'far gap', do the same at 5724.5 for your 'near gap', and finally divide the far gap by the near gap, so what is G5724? 0.1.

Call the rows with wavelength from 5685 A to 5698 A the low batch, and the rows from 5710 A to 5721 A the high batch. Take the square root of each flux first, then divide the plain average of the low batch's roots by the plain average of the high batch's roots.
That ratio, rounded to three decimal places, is 0.984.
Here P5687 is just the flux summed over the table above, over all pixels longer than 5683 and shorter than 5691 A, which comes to 201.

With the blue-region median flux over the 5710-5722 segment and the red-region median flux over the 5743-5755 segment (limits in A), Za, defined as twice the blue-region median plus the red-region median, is 128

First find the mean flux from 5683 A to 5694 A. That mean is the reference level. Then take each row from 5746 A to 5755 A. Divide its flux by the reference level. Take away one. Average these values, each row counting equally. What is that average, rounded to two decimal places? 0.12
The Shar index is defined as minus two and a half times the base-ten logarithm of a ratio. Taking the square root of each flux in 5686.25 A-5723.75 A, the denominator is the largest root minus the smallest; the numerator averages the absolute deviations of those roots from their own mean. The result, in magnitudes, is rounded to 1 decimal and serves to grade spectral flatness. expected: 1.9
